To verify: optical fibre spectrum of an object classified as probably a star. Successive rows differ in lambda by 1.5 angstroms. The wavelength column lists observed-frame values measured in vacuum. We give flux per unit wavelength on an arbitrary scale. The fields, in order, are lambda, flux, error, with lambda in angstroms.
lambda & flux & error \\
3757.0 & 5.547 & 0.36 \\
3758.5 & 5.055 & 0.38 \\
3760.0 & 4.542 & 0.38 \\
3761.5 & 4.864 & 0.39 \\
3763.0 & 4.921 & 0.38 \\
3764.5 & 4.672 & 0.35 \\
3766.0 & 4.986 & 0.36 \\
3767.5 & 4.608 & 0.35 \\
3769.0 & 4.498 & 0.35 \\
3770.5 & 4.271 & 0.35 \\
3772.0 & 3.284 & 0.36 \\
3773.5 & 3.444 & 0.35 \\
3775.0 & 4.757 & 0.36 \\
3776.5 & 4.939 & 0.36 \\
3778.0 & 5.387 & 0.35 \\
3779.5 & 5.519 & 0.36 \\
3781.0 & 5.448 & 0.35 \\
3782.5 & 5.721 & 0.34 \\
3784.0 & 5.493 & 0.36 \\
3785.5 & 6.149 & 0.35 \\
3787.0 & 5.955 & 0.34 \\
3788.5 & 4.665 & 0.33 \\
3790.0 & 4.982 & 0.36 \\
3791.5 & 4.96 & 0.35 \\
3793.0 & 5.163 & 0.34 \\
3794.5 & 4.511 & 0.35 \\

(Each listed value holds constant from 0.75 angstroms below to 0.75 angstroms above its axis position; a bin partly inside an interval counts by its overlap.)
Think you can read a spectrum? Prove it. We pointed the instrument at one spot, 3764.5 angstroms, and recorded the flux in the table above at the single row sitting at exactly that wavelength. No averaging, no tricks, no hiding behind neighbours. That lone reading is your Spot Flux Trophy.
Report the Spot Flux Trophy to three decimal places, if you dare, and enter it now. 4.672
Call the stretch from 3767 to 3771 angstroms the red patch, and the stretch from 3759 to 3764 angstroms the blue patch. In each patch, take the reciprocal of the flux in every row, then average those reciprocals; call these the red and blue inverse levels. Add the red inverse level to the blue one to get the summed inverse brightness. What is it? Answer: 0.434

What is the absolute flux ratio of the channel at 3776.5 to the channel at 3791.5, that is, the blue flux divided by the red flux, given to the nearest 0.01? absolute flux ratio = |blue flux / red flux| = 1.00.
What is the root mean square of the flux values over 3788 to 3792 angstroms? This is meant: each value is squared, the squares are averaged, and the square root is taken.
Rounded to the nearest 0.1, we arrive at 4.9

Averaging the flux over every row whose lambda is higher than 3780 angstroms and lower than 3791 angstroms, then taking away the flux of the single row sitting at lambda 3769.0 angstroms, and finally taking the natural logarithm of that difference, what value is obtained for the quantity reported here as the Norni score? 0.0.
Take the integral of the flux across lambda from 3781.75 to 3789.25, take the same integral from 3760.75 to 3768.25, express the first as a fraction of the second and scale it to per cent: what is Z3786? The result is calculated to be 116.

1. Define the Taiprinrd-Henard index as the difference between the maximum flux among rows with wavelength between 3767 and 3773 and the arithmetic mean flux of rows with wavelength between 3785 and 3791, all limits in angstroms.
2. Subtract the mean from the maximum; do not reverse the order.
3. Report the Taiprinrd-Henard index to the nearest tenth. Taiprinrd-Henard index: -0.8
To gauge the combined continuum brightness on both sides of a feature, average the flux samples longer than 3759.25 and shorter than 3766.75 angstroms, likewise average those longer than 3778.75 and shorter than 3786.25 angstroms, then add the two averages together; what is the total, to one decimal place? 10.5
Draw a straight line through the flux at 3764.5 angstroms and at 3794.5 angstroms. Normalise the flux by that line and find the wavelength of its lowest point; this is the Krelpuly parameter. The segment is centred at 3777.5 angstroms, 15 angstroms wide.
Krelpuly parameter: 3772.0 angstroms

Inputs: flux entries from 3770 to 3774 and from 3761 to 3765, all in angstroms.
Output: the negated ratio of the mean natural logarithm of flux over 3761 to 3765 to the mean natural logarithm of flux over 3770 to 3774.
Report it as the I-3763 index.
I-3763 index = -1.22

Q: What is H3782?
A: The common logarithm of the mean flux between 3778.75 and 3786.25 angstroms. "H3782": 0.75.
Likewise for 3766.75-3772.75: 0.62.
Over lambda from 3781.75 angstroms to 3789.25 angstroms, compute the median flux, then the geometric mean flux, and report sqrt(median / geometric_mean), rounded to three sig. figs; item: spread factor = 1.01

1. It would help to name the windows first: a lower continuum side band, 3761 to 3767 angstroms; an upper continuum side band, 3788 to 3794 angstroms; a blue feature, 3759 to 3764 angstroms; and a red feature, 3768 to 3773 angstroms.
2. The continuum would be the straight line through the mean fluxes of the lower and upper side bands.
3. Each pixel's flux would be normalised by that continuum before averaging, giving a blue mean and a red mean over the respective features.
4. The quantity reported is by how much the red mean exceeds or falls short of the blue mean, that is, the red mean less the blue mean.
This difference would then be -0.16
